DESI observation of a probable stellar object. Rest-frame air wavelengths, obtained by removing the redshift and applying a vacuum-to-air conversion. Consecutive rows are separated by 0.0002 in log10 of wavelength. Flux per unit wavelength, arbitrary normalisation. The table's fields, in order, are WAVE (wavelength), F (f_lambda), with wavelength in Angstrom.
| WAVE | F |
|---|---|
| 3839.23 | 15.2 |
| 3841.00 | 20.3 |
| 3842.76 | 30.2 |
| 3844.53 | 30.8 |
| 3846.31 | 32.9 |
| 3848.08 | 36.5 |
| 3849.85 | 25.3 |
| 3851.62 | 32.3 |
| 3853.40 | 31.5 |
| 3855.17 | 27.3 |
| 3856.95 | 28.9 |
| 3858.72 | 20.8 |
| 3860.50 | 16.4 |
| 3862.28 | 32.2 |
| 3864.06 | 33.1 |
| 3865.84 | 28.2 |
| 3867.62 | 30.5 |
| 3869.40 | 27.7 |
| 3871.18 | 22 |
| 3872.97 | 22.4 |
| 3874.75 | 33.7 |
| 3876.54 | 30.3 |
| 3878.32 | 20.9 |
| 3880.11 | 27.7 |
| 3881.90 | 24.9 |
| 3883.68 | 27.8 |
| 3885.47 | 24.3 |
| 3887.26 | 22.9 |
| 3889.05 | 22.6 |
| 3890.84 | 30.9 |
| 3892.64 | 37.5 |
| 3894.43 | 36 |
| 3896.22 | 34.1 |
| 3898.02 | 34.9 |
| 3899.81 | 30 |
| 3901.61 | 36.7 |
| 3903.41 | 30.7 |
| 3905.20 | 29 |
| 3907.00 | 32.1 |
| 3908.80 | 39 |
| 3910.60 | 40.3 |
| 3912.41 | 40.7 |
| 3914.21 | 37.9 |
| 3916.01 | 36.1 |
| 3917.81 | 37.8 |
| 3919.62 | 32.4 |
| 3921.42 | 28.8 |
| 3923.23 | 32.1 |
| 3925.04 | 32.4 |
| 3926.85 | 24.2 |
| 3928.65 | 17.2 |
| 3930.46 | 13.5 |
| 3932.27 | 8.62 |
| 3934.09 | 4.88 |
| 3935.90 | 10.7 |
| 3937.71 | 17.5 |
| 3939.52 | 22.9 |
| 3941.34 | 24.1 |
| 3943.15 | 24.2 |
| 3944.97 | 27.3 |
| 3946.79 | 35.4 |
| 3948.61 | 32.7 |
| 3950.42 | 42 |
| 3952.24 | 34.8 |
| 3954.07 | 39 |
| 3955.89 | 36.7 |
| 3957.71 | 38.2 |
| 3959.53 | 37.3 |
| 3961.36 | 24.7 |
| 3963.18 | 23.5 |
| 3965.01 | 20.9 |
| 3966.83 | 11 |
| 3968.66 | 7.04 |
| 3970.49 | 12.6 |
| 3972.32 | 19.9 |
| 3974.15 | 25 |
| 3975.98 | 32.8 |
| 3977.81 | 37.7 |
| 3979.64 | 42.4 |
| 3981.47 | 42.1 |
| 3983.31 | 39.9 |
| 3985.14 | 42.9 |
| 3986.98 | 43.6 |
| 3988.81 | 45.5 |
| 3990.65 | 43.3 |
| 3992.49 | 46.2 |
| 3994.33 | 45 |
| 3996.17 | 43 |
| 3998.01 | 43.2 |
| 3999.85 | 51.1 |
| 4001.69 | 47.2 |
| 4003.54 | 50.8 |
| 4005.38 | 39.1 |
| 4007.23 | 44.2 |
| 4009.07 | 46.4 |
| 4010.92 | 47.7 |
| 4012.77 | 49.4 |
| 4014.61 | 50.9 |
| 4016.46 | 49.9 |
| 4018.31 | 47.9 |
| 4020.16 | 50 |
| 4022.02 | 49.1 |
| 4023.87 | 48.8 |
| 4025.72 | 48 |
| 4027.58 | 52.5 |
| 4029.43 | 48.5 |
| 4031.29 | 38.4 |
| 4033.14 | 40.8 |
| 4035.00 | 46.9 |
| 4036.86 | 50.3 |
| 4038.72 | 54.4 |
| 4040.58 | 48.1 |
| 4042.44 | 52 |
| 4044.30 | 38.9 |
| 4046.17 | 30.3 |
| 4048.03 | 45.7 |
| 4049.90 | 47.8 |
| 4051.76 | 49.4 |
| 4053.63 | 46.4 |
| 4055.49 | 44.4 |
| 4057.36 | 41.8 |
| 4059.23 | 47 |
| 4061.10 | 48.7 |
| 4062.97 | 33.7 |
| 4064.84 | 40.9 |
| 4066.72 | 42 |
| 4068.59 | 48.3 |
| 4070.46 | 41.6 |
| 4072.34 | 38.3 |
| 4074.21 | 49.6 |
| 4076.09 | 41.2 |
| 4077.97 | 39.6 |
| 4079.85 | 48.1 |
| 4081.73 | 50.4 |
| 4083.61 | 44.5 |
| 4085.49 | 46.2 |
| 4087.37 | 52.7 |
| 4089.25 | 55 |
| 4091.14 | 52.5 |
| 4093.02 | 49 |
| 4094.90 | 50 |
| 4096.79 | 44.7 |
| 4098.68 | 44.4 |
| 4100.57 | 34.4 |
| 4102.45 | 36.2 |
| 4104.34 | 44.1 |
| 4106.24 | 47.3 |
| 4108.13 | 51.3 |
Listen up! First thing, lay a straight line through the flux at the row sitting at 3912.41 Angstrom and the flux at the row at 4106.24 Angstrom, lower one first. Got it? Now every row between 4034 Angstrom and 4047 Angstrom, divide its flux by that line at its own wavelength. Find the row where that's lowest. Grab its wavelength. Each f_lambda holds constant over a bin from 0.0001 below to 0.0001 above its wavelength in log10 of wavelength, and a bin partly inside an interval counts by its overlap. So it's 4046.17 Angstrom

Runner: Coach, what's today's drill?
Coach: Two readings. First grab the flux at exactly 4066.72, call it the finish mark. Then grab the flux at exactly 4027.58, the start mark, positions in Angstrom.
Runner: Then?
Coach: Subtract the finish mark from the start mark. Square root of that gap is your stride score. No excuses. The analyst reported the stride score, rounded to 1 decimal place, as 3.2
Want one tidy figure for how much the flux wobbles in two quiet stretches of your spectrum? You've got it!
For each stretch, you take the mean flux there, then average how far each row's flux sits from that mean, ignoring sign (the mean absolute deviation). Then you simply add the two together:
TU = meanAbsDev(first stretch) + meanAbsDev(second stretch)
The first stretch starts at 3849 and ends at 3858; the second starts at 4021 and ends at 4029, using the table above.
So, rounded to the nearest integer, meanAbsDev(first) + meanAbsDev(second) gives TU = 4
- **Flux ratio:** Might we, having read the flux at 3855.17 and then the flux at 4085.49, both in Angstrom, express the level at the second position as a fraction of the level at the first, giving 1.7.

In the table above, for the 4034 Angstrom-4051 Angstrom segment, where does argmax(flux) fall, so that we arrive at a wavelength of 4038.72 Angstrom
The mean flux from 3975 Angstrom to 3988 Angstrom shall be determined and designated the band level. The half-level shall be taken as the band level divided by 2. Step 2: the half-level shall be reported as 20.1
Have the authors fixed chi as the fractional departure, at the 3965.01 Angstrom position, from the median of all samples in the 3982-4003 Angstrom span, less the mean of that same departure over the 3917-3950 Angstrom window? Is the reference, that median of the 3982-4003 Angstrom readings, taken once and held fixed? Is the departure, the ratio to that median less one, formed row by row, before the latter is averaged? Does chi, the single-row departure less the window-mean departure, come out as -0.1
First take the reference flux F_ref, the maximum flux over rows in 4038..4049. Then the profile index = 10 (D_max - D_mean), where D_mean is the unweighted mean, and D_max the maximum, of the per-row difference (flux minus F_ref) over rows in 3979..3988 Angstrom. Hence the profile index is 14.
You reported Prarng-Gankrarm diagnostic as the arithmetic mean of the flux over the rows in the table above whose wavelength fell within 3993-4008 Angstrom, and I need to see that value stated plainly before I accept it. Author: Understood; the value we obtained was 45.5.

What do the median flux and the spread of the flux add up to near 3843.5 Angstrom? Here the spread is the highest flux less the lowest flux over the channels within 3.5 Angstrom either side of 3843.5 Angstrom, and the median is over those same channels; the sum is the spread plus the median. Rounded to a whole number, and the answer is 43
